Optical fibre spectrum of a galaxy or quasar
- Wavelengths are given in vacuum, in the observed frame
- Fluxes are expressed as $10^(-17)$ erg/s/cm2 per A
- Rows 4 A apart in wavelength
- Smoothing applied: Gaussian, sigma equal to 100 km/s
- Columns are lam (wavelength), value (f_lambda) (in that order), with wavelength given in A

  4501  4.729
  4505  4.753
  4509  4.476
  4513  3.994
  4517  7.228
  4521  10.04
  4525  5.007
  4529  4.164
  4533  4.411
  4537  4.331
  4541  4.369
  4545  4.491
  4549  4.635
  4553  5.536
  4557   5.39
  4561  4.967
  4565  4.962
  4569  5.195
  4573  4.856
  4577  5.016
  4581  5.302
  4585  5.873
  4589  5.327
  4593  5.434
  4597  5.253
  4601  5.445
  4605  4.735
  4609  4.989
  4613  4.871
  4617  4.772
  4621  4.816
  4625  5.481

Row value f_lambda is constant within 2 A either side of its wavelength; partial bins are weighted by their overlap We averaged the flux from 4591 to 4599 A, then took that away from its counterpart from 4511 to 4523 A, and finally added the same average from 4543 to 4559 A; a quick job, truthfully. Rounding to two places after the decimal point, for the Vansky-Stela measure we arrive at 6.76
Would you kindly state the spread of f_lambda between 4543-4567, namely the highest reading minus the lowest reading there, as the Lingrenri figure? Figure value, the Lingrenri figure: 1.0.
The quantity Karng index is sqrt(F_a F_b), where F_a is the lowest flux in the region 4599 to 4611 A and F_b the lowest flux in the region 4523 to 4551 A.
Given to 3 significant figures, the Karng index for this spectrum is 4.44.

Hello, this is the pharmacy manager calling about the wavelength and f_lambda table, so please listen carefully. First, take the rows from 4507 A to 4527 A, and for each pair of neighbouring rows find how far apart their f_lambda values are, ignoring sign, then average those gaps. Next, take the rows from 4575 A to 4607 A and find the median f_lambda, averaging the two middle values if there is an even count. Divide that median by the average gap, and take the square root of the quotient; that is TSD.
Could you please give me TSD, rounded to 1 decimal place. 1.4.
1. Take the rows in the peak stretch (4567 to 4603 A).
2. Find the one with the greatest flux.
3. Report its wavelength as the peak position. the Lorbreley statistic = 4585 A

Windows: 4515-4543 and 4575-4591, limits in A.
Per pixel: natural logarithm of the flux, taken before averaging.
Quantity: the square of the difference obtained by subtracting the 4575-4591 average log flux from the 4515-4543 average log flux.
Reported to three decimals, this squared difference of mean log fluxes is 0.000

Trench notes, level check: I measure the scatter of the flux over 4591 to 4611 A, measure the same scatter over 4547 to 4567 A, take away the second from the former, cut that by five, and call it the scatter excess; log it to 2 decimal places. -0.01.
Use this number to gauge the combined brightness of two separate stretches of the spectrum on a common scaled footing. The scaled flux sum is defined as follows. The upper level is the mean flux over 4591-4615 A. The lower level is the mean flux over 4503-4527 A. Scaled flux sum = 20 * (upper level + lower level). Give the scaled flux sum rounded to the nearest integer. 221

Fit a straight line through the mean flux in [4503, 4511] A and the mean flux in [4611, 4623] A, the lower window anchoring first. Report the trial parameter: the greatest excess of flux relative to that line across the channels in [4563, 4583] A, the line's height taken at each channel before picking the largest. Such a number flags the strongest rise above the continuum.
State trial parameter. 0.55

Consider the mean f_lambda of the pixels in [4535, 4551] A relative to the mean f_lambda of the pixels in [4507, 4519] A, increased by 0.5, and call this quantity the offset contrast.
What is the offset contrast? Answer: 1.35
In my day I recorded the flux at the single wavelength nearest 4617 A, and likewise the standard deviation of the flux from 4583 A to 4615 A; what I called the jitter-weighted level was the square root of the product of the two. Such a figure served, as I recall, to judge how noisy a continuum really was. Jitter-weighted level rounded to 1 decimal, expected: 1.3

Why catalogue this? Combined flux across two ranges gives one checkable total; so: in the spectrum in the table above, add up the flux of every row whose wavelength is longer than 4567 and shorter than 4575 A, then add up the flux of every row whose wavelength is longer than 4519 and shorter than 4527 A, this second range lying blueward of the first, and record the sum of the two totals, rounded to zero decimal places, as 25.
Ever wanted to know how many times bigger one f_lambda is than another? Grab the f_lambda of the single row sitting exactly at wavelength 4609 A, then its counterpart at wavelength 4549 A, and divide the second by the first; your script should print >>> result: 0.93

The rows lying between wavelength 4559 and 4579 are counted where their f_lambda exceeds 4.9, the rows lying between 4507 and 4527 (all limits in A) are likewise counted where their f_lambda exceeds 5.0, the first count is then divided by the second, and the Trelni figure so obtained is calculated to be 1.3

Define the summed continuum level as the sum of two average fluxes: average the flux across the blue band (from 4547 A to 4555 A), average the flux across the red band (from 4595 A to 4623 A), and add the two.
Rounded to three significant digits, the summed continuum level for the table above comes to 10.1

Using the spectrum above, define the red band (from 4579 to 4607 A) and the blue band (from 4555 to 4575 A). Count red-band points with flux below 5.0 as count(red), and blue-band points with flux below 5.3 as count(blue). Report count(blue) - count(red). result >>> 3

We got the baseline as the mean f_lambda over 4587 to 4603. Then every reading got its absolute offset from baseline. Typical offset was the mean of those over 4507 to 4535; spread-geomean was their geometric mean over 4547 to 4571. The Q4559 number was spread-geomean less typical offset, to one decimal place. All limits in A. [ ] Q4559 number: -1.4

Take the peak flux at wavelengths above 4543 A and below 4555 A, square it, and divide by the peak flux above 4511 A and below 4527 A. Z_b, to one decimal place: 3.1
